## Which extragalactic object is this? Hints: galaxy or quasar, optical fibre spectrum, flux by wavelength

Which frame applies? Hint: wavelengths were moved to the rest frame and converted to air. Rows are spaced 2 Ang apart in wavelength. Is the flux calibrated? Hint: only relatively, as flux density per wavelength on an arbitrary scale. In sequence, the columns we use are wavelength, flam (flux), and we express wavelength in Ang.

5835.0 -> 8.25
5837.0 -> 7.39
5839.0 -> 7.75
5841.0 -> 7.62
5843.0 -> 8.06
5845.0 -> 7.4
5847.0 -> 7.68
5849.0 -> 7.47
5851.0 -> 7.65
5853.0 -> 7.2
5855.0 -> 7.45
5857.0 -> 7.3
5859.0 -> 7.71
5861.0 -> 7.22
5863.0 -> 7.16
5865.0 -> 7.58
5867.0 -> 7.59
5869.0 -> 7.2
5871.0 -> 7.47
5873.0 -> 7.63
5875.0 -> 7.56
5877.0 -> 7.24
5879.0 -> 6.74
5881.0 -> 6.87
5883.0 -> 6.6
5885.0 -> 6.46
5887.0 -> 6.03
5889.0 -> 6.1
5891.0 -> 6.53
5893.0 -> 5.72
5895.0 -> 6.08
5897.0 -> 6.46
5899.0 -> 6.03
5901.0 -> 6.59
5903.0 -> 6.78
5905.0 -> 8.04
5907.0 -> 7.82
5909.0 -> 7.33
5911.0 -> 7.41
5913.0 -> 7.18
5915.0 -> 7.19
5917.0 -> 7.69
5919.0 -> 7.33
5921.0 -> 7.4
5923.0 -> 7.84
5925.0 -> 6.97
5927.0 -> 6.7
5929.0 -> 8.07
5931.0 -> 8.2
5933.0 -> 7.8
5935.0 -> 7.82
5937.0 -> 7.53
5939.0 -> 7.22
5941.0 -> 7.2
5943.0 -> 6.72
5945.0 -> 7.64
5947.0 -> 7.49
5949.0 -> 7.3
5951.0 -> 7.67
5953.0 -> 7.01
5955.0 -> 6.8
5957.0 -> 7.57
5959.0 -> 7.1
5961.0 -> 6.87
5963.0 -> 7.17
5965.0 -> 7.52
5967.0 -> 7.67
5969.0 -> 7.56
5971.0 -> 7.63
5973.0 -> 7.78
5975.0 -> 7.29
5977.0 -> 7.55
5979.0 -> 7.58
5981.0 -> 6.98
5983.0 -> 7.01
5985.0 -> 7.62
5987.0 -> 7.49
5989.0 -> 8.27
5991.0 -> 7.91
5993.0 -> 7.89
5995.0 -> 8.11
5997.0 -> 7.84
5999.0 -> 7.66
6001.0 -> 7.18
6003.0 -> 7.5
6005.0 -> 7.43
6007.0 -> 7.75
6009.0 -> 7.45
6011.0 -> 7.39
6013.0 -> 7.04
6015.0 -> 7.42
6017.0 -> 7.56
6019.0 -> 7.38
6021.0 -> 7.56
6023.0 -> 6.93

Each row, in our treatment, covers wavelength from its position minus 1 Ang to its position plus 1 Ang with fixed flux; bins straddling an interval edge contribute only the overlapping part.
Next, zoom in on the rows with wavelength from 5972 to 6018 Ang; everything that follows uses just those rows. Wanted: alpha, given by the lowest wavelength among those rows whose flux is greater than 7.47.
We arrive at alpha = 5973.0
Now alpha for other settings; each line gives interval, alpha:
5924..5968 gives 5929.0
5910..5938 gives 5917.0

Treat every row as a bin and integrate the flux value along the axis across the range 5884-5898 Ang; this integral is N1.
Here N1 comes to 87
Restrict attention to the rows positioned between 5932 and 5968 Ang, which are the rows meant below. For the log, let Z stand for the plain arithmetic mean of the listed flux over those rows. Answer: 7.34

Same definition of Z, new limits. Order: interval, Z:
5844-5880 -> 7.40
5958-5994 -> 7.49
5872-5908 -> 6.74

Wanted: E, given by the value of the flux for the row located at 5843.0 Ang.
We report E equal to 8.06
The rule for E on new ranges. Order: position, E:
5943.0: 6.72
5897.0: 6.46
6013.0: 7.04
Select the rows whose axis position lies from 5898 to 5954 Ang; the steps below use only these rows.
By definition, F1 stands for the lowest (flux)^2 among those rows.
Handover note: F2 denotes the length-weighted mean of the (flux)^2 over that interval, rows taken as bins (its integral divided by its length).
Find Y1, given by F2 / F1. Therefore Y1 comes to 1.49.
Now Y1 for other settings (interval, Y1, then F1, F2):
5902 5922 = 1.20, 46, 55.1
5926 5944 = 1.25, 45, 56.1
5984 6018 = 1.17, 50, 58.1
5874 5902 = 1.30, 33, 42.5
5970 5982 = 1.15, 49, 55.8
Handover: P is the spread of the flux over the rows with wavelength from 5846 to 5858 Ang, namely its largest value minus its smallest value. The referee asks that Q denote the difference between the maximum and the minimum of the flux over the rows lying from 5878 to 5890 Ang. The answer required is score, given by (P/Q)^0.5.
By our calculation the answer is 0.8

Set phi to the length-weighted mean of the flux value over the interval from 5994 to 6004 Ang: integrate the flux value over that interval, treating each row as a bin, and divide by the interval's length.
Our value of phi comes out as 7.66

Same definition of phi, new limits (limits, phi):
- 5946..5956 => 7.25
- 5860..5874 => 7.41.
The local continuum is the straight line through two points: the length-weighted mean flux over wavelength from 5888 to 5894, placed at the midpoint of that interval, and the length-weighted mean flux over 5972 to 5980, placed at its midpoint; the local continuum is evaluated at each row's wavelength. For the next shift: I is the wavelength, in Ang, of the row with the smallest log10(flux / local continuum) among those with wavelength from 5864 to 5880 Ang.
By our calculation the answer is 5879.0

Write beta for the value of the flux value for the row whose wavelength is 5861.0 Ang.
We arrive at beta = 7.22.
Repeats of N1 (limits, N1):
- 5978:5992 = 106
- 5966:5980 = 106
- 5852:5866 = 103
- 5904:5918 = 105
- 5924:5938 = 106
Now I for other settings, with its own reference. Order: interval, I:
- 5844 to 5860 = 5853.0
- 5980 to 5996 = 5983.0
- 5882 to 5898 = 5893.0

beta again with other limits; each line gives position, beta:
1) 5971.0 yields 7.63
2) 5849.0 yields 7.47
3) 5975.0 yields 7.29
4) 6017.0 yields 7.56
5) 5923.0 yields 7.84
